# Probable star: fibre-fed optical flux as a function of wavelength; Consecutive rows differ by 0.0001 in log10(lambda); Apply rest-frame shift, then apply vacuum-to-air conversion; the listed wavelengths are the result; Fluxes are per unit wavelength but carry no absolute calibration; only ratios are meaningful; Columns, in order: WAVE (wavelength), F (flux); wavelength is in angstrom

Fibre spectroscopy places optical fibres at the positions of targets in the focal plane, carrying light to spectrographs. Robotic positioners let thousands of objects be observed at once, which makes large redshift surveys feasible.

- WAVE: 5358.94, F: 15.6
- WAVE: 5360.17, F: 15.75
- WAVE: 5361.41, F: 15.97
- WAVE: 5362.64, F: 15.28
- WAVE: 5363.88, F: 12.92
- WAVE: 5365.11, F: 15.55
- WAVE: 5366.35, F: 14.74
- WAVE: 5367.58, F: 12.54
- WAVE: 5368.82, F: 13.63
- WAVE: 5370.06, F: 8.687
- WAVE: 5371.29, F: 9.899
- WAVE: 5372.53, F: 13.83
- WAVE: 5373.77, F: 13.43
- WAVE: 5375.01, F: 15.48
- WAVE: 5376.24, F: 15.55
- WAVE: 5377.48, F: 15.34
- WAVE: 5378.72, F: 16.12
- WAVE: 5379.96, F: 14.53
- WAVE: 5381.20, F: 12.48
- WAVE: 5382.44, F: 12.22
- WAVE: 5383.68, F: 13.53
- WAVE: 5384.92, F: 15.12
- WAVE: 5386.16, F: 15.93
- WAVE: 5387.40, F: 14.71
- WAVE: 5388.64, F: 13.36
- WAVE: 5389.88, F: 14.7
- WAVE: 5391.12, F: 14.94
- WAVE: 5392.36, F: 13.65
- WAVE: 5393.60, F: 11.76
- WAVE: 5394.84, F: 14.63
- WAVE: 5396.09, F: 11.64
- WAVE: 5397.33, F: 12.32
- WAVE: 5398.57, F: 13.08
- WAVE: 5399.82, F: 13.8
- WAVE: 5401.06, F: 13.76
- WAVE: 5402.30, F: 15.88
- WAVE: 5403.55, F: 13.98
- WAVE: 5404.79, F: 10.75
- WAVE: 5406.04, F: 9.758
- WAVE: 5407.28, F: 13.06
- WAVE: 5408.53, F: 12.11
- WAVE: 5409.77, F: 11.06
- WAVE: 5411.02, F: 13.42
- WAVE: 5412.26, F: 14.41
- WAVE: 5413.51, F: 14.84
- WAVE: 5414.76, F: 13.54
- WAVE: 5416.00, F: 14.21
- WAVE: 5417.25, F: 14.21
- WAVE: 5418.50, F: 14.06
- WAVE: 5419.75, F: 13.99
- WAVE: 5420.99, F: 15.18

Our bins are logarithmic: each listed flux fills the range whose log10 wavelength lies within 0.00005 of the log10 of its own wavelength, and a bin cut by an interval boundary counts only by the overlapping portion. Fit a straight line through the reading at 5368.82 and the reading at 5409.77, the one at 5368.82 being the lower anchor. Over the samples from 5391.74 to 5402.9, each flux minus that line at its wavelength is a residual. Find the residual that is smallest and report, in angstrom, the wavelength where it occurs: 5393.60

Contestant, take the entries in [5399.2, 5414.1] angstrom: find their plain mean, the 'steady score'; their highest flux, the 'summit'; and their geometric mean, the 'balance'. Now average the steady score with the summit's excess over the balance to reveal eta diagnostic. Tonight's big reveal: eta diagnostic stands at 8.00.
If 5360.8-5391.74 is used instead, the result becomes 8.13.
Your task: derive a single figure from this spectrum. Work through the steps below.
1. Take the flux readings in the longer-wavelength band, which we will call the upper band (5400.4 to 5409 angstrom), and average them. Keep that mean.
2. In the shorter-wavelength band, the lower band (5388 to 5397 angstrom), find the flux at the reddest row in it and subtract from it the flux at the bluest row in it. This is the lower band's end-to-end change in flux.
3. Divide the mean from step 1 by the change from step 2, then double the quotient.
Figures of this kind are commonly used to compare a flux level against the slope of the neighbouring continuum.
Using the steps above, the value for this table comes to -15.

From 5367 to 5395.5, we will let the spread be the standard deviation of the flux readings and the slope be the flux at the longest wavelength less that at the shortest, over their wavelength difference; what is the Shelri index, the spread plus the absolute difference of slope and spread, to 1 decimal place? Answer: 3.6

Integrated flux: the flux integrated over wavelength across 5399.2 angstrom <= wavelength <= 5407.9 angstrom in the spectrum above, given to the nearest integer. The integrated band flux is 113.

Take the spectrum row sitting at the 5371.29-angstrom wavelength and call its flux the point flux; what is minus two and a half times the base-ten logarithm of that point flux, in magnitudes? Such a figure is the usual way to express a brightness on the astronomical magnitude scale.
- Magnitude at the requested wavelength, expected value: -2.49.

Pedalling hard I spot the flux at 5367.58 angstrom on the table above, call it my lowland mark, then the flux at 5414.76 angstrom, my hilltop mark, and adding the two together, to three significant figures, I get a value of 26.1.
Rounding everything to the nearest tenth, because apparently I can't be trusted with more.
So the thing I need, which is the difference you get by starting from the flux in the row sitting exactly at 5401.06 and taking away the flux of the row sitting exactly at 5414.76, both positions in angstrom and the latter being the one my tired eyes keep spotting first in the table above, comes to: 0.2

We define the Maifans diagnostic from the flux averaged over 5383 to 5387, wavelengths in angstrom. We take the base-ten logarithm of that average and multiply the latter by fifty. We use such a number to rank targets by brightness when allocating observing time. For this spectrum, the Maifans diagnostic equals 59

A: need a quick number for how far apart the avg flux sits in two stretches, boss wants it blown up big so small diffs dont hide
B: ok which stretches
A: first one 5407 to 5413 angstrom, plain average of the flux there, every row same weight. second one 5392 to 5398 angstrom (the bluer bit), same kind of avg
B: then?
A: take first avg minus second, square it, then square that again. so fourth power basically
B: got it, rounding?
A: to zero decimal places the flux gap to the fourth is 0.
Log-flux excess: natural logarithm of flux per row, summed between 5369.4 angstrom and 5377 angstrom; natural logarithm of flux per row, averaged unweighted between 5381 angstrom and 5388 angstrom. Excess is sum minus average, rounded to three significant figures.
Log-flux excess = 12.5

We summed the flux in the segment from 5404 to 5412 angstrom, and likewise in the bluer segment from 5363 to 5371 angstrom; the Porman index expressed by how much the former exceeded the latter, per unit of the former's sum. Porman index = -0.11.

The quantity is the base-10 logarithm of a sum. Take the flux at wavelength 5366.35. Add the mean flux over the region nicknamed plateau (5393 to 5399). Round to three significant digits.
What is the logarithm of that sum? 1.44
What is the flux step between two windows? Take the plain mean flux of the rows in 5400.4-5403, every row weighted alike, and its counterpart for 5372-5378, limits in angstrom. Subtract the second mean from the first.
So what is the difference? 0.1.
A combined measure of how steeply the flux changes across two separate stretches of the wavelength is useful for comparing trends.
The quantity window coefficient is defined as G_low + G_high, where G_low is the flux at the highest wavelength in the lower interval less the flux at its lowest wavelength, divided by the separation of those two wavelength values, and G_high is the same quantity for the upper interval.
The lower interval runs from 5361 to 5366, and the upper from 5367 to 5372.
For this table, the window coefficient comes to -0.83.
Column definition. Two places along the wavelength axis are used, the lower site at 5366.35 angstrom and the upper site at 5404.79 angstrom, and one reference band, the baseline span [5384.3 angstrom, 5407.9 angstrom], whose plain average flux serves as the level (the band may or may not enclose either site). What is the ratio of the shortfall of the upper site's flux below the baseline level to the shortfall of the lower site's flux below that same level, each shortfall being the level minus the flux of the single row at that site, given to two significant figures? -2.3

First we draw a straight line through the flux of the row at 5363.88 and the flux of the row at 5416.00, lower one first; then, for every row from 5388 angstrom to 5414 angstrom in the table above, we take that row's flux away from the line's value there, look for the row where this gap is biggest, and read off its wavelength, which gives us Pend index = 5406.04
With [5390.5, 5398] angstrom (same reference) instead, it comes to 5396.09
